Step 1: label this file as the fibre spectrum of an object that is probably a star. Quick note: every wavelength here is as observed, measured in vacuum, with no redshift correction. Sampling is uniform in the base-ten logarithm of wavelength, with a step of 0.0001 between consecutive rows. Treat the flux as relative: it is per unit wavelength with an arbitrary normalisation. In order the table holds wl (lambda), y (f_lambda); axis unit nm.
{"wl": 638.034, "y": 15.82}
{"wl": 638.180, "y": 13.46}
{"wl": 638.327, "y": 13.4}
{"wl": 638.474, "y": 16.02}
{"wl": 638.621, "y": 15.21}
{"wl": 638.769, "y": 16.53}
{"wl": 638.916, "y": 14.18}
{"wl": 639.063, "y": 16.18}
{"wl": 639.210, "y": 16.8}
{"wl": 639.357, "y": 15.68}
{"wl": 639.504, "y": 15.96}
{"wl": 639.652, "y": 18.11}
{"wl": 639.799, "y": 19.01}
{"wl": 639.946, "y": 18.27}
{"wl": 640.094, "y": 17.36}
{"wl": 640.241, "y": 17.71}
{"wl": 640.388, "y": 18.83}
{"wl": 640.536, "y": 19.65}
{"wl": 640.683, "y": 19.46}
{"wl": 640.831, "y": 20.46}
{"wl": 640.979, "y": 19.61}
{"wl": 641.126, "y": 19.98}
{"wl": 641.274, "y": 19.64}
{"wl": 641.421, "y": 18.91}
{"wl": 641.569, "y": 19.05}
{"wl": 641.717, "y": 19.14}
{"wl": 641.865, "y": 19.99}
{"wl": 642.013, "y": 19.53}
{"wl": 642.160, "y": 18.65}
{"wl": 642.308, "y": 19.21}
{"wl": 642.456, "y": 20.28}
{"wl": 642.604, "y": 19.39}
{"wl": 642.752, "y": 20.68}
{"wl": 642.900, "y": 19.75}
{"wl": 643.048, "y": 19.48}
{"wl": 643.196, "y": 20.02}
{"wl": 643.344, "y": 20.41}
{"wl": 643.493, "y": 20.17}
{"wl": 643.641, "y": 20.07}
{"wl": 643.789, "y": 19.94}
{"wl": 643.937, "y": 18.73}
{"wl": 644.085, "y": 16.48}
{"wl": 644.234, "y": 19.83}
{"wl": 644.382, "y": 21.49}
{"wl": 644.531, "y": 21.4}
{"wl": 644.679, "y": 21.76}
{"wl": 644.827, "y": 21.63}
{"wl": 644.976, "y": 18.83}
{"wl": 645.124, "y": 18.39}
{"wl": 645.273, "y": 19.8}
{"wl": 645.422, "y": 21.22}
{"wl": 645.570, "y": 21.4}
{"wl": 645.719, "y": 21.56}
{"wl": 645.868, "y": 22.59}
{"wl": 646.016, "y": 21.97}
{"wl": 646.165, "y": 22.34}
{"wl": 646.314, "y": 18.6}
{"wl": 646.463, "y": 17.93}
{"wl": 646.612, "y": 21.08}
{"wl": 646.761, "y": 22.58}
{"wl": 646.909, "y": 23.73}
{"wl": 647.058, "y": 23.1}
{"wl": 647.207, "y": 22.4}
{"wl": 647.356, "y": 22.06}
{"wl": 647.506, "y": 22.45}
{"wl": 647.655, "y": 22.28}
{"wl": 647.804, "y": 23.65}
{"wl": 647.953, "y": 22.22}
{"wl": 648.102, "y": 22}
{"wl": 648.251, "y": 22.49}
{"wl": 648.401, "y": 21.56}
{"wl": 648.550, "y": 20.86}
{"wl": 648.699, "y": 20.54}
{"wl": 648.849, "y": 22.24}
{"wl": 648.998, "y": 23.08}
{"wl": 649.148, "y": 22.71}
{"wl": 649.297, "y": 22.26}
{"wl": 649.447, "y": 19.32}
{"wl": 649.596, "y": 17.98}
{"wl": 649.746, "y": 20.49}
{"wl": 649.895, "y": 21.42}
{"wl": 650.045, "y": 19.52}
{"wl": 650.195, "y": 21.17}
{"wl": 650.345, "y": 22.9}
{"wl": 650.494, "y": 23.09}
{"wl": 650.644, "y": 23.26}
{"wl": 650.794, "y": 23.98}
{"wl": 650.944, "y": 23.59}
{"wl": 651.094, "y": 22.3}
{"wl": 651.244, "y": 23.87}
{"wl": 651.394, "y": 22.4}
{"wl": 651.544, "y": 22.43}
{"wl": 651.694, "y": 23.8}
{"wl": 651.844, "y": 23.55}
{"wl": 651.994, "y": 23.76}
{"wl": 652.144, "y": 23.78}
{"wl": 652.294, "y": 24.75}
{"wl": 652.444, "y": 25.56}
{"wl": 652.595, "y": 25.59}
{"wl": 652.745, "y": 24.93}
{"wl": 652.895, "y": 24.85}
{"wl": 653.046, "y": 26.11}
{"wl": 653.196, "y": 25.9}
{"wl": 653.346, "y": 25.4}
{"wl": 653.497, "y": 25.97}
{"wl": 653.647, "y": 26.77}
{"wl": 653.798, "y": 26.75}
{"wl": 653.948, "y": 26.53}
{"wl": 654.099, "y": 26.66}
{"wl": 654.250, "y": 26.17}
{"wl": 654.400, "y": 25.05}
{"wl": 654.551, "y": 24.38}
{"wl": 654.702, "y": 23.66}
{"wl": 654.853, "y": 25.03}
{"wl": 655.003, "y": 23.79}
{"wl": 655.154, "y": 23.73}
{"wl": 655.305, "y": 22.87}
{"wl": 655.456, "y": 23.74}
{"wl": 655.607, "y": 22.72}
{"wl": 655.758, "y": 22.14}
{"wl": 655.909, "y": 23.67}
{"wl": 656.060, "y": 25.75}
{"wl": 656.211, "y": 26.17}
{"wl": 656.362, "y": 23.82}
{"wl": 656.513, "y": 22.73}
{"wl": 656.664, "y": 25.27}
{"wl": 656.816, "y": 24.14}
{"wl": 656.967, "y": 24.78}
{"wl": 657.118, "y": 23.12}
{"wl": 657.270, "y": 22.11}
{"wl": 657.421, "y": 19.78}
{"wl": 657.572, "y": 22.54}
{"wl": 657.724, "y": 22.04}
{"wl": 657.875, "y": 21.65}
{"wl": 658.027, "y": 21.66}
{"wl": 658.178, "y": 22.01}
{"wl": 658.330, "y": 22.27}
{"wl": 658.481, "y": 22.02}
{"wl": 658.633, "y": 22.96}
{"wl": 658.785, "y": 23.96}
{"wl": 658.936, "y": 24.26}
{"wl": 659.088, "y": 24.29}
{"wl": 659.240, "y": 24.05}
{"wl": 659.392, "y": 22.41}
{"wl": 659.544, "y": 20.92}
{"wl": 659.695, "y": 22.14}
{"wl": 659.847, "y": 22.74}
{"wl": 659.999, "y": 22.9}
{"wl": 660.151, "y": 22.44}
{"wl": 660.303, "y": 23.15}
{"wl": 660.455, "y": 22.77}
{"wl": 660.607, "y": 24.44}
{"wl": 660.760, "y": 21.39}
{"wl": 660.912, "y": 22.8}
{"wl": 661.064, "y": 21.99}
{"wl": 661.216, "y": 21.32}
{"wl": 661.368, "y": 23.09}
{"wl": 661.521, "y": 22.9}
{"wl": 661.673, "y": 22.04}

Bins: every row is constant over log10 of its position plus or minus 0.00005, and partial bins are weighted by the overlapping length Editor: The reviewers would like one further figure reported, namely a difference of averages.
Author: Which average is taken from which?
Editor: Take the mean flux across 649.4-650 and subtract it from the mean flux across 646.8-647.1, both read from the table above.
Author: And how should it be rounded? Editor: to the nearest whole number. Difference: 4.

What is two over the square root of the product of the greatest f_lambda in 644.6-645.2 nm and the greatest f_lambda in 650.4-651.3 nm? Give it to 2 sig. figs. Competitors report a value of 0.088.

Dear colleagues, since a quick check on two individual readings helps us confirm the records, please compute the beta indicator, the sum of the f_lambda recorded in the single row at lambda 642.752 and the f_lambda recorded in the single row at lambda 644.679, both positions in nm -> 42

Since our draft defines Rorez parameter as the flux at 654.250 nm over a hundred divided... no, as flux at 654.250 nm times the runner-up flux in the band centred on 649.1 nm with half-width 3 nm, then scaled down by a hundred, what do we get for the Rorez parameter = 6.2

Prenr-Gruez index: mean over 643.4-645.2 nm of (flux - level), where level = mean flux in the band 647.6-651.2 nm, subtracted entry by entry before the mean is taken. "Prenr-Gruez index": -2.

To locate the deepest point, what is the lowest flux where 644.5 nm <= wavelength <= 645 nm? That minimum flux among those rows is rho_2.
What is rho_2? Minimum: 18.83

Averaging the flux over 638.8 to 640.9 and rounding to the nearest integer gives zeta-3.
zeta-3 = 18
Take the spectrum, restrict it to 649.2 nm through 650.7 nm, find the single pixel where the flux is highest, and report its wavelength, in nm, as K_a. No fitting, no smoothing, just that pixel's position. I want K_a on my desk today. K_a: 650.644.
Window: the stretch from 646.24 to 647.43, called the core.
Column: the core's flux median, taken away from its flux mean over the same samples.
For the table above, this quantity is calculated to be -0.8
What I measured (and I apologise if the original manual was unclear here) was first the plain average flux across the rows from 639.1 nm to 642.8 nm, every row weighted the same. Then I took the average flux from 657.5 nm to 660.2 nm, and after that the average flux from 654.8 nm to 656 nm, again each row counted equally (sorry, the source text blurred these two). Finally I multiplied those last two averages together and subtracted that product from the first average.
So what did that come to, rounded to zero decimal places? -512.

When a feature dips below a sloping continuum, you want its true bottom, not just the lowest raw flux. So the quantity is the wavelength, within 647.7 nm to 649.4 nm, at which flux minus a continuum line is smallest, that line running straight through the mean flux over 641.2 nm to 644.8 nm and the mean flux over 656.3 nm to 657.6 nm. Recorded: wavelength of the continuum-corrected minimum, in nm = 648.699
